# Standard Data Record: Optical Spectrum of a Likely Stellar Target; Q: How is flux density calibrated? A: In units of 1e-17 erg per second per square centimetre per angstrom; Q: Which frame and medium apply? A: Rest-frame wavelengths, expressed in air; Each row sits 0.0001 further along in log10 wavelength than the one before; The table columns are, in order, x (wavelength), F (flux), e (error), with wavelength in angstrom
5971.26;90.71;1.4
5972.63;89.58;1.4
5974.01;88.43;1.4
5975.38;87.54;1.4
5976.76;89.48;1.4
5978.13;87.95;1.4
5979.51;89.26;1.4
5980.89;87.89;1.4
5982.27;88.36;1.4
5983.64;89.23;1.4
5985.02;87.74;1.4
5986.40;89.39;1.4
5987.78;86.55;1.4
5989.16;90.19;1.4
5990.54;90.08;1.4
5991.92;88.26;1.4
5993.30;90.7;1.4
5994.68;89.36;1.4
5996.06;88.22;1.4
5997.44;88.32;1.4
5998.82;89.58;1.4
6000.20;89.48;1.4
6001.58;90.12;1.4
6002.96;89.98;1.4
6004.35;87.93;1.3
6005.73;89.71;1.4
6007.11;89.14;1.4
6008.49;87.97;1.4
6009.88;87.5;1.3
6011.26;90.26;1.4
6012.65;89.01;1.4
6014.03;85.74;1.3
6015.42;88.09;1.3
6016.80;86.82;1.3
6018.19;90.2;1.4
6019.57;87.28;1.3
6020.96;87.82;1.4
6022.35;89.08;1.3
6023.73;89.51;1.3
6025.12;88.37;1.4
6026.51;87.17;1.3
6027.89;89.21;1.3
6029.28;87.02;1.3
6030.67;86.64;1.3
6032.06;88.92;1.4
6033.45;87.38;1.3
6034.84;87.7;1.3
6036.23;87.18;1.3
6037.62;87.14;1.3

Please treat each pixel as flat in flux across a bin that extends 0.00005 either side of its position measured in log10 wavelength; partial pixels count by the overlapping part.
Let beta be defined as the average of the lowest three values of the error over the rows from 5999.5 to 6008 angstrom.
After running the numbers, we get 1.37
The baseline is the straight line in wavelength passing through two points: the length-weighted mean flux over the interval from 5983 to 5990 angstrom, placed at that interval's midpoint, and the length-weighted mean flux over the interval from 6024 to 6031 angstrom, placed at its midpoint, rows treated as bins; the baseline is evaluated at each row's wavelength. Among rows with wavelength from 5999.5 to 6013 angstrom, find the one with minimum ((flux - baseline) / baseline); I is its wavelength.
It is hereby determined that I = 6009.88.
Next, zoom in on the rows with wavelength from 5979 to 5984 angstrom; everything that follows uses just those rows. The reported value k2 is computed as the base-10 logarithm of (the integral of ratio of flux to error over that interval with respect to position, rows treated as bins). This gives 2.50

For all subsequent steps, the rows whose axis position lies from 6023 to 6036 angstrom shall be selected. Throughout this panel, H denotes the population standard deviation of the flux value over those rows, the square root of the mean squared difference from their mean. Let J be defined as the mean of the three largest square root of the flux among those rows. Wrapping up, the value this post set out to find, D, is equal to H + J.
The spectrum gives 10.4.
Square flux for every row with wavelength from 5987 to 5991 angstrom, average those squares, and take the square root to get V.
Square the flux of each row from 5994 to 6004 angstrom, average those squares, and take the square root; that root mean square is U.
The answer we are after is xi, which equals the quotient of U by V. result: 1.00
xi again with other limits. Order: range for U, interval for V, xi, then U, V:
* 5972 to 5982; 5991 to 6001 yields 0.99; 88.6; 89.1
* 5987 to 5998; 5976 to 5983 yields 1.00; 89.0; 88.6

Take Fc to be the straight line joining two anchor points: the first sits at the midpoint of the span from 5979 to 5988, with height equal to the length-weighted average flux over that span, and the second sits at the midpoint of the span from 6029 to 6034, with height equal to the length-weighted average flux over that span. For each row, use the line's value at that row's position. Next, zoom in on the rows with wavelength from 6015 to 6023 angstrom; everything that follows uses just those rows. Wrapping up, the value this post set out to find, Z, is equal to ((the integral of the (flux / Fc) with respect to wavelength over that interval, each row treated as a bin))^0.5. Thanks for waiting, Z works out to 2.84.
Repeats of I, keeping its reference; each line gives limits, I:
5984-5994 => 5987.78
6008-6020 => 6014.03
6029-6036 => 6030.67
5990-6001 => 5991.92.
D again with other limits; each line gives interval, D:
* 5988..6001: 10.4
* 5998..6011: 10.4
